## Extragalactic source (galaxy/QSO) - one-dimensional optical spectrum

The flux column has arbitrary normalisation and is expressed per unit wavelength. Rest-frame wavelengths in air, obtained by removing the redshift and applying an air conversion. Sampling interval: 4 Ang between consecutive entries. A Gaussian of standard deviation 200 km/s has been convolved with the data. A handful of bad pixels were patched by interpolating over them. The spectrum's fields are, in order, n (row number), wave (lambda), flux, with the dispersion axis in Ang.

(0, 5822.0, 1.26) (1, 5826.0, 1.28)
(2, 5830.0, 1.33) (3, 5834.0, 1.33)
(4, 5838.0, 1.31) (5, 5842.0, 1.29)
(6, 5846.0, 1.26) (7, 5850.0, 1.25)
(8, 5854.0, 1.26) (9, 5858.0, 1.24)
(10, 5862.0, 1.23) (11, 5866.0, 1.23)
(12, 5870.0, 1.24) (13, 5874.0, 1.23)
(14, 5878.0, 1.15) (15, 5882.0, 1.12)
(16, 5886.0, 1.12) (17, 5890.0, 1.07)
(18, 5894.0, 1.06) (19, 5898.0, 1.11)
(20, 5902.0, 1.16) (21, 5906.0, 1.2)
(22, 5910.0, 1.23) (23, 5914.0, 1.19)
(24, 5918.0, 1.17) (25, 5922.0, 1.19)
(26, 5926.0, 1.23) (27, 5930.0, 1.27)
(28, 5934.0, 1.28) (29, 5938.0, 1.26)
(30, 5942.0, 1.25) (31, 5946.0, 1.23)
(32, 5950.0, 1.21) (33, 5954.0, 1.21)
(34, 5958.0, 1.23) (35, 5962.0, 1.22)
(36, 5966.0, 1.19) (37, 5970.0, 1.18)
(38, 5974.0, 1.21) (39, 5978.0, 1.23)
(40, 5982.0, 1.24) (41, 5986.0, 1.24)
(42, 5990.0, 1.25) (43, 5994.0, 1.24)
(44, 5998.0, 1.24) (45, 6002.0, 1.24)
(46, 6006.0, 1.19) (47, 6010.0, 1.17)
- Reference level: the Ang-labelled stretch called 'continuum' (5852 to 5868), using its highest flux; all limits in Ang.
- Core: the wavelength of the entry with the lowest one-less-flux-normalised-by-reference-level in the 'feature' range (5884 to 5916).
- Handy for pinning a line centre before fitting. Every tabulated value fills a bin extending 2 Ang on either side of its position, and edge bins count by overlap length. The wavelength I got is 5910.0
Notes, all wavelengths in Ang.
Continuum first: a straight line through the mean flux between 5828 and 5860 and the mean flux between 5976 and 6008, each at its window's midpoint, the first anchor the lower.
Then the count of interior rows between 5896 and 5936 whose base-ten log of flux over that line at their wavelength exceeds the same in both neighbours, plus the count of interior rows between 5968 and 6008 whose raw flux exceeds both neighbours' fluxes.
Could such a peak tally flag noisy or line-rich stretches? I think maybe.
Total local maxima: 2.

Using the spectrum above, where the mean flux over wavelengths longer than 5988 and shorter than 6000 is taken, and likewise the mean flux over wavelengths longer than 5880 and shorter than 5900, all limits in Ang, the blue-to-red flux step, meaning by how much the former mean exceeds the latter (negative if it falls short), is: 0.15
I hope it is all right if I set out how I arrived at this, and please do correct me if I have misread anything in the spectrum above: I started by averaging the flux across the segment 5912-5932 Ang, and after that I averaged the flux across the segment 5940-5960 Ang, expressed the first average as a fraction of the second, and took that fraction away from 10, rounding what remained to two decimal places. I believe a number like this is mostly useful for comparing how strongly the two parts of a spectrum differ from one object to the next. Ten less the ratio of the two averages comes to 9.01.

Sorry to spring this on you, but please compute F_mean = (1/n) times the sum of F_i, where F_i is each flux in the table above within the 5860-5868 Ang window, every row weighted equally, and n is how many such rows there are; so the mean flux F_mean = 1.23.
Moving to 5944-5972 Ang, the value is 1.21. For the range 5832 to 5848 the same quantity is 1.30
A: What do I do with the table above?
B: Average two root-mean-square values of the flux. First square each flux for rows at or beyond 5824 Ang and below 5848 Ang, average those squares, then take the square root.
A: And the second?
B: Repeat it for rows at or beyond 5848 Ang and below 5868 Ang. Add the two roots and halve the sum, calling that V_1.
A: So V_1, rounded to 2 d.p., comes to 1.27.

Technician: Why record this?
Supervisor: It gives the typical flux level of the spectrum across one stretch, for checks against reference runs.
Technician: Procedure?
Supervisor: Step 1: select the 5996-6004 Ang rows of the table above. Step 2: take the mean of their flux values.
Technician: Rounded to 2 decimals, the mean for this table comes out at 1.24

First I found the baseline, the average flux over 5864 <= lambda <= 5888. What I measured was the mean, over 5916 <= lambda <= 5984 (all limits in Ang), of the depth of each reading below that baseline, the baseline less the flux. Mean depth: -0.042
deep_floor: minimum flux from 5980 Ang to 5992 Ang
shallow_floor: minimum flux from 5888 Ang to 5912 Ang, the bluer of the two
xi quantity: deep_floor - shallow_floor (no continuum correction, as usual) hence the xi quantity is 0.18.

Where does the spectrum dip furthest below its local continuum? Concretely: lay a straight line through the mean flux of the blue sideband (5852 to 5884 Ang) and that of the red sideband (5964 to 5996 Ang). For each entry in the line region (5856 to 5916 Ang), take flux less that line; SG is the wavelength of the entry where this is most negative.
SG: 5894.0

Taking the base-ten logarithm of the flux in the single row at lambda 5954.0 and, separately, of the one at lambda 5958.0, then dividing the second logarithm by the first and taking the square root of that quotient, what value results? 1.04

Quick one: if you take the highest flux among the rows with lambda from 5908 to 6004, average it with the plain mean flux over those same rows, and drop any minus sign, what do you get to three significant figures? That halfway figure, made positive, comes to 1.25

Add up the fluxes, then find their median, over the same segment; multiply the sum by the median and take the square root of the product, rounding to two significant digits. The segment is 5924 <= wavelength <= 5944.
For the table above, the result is 2.8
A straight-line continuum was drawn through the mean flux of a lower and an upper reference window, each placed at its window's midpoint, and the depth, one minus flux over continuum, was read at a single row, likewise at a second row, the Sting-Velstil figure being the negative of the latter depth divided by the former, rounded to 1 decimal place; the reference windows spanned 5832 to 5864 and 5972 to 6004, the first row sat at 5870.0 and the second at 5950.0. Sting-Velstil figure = -1.4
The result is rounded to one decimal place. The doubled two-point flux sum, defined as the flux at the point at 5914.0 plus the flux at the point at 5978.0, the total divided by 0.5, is 4.8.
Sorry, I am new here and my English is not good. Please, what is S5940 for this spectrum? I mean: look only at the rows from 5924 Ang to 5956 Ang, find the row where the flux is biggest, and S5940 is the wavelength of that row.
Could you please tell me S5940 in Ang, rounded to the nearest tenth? 5934.0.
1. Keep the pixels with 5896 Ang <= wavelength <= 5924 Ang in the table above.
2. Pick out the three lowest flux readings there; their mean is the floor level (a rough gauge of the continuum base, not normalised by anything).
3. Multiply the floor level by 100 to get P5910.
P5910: 115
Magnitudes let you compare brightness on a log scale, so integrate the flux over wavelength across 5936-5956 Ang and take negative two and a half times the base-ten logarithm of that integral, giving -3.5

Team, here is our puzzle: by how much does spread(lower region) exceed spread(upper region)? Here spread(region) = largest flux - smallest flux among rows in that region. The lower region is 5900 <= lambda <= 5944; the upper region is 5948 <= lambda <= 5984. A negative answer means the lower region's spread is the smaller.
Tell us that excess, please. 0.06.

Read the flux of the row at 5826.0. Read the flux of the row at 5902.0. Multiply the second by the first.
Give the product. 1.485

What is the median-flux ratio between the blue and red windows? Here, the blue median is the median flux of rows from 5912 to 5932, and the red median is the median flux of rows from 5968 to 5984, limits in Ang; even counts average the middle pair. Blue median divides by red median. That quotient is 0.98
